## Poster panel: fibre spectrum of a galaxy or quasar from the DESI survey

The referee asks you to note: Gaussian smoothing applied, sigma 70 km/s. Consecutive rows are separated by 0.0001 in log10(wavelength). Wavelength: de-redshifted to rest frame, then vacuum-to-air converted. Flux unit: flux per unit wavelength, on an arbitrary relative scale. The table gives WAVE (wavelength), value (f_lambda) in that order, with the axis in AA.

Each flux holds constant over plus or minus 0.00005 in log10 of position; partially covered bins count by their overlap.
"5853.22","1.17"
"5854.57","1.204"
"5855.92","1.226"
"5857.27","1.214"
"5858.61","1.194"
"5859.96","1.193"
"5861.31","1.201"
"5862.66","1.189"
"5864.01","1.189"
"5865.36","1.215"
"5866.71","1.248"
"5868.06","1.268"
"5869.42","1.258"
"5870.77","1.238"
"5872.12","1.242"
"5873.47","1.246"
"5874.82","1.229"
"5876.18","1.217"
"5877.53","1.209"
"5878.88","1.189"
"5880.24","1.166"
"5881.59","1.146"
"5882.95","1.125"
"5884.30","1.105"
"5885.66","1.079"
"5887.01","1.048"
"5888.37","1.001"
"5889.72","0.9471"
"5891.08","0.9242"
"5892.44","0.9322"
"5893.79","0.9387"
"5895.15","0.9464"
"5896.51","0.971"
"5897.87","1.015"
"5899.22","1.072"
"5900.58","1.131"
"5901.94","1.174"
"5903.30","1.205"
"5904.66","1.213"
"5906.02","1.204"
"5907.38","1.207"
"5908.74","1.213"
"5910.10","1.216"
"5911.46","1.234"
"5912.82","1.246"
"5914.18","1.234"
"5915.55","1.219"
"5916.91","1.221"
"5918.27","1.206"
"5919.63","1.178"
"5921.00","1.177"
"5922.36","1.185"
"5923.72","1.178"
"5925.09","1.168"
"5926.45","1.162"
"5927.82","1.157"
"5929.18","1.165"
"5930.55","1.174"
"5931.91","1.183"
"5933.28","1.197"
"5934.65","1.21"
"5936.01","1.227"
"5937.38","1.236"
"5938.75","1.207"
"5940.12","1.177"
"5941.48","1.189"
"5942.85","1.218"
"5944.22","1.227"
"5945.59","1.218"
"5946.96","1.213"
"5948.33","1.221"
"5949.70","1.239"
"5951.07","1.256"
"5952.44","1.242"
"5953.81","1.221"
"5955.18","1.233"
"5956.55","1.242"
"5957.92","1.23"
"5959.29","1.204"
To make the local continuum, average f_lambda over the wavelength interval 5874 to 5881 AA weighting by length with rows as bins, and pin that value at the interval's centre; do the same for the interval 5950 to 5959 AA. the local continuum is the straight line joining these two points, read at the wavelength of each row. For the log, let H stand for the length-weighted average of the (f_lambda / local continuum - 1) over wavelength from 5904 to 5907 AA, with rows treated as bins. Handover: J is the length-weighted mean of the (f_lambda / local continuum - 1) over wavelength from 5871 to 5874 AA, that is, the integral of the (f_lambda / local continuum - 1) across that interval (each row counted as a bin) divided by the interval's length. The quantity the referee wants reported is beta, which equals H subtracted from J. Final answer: 0.04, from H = -0.005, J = 0.04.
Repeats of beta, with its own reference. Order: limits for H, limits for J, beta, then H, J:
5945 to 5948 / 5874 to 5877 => 0.03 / -0.014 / 0.02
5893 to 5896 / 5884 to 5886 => 0.13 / -0.220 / -0.09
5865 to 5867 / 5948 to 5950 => -0.03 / 0.028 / 0.00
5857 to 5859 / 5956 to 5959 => -0.01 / 0.008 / -0.01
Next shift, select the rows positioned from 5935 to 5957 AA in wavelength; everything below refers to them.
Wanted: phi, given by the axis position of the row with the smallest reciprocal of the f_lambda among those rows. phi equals 5951.07 AA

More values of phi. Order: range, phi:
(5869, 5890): 5869.42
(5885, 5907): 5904.66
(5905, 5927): 5912.82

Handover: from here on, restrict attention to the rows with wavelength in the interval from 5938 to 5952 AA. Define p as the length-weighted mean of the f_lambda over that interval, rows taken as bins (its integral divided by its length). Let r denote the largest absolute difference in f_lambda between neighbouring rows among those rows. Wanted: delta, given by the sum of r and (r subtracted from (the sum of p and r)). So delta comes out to 1.25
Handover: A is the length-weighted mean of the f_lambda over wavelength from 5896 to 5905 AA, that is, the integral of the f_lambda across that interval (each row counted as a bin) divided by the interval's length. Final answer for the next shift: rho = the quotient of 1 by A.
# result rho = 0.90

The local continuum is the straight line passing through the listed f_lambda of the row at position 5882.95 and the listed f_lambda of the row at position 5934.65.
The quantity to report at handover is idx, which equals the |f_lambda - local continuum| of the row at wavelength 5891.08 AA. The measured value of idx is 0.21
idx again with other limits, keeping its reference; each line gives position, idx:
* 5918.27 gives 0.02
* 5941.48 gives 0.03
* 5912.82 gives 0.07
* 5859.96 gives 0.11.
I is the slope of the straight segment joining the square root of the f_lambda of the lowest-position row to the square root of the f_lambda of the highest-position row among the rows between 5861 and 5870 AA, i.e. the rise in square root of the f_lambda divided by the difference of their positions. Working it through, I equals 0.0032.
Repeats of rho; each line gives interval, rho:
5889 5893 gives 1.07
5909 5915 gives 0.81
